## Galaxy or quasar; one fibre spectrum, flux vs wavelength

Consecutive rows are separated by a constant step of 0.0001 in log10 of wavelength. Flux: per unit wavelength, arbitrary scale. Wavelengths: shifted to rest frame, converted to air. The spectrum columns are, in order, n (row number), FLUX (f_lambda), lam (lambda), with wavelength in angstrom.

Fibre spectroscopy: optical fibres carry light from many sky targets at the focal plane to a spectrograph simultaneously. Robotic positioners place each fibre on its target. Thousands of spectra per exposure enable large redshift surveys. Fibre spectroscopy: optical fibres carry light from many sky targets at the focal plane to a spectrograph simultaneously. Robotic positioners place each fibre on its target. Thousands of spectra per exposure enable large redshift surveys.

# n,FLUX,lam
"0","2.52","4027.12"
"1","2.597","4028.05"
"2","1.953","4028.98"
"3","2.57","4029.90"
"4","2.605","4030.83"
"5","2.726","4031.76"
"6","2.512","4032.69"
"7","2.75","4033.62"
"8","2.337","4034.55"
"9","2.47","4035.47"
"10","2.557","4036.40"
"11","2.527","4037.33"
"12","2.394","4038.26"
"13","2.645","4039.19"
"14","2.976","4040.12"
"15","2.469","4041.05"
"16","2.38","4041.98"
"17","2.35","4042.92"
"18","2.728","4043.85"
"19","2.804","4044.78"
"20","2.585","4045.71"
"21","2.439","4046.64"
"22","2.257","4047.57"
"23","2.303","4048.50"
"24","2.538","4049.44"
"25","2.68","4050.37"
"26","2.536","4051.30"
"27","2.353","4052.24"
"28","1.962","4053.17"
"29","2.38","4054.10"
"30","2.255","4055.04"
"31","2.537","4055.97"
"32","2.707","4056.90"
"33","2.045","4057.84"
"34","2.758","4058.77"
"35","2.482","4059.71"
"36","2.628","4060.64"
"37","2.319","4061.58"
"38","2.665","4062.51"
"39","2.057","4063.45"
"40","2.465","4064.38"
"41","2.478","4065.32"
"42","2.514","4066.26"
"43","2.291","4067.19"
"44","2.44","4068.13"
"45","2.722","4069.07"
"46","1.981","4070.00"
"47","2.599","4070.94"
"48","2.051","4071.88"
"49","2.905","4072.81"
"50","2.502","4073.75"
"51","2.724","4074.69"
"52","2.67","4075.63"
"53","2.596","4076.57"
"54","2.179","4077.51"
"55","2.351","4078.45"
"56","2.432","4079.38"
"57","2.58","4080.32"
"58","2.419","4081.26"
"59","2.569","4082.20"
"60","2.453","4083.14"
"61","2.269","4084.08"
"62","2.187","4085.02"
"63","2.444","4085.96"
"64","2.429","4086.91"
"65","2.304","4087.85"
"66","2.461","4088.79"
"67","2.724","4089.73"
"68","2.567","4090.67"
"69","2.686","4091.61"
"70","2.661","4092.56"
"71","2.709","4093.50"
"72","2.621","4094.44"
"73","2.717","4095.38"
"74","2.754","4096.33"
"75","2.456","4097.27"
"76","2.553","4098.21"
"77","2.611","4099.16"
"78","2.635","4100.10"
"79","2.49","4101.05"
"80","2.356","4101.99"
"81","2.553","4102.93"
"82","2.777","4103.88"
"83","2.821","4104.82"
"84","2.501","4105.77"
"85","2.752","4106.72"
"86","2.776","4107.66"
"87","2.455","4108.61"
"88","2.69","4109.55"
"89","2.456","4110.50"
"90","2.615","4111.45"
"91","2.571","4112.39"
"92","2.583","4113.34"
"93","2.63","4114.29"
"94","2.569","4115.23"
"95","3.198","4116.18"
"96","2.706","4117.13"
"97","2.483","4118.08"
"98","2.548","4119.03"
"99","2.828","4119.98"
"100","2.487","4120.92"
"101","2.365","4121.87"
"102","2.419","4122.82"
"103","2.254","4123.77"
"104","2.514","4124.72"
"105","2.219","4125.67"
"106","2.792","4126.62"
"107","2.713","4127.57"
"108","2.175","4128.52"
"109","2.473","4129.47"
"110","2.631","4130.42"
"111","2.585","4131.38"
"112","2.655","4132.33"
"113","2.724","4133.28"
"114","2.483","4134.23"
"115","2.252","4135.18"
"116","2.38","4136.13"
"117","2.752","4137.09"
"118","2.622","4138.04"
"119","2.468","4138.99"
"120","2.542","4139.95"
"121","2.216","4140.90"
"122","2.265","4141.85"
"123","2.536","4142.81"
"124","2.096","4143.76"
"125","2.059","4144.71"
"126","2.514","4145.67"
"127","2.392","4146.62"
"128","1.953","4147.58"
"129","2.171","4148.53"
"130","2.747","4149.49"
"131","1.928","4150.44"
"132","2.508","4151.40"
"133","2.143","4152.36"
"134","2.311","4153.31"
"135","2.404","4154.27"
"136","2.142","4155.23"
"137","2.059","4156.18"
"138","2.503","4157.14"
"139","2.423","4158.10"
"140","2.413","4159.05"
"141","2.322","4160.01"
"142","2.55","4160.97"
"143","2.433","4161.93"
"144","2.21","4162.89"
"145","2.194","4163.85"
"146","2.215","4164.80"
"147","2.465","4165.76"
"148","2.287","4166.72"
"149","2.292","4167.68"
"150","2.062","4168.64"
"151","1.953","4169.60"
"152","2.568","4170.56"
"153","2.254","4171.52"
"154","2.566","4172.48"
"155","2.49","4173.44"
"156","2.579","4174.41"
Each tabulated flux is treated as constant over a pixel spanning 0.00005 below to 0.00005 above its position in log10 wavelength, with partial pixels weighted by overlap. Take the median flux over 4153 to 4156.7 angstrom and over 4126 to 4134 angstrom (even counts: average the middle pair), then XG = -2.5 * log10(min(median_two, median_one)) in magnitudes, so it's -0.87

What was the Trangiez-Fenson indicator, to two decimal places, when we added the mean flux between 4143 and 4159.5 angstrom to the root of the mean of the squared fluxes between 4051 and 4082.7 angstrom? 4.74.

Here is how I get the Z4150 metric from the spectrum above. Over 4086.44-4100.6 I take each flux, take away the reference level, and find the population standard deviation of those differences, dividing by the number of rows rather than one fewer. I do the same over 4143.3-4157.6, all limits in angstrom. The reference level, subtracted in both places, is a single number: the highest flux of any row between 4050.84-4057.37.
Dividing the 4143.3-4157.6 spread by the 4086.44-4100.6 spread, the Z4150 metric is 1.8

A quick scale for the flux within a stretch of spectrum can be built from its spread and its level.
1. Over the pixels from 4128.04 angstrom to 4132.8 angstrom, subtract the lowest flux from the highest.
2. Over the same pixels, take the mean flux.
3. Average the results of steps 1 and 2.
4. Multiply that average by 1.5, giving 2.24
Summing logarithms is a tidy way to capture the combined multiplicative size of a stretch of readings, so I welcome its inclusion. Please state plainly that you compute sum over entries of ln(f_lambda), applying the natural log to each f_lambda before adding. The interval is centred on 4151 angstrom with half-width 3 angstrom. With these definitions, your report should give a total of 5.0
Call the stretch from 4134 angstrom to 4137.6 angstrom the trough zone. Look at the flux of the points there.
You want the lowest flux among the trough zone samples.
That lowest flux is 2.252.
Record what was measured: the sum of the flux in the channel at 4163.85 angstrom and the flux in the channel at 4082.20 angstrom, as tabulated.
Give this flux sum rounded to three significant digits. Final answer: 4.76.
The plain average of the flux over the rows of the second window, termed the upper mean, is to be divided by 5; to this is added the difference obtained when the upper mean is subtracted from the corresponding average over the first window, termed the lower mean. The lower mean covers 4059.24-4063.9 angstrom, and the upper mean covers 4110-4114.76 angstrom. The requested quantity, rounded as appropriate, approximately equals 0.37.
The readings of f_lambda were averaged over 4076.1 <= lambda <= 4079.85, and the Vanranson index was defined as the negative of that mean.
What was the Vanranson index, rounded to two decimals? -2.39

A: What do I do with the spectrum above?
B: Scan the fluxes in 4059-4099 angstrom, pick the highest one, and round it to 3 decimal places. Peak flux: 2.905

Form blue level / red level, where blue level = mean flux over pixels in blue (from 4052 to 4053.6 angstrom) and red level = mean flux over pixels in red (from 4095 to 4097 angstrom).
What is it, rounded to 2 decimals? 0.79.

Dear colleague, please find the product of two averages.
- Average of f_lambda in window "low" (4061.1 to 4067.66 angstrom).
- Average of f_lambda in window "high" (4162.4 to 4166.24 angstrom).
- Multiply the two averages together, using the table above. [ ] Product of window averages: 5.45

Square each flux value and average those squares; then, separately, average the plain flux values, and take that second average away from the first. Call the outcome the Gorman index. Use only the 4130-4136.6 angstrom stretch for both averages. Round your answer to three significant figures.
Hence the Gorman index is 3.89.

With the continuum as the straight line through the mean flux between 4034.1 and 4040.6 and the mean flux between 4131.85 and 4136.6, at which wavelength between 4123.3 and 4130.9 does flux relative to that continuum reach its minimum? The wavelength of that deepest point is 4128.52 angstrom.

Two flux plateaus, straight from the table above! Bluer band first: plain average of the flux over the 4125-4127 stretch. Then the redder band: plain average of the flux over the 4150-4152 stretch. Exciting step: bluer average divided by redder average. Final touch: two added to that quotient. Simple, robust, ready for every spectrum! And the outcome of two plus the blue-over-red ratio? 3.13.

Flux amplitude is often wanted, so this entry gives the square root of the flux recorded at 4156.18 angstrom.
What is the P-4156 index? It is 1.43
